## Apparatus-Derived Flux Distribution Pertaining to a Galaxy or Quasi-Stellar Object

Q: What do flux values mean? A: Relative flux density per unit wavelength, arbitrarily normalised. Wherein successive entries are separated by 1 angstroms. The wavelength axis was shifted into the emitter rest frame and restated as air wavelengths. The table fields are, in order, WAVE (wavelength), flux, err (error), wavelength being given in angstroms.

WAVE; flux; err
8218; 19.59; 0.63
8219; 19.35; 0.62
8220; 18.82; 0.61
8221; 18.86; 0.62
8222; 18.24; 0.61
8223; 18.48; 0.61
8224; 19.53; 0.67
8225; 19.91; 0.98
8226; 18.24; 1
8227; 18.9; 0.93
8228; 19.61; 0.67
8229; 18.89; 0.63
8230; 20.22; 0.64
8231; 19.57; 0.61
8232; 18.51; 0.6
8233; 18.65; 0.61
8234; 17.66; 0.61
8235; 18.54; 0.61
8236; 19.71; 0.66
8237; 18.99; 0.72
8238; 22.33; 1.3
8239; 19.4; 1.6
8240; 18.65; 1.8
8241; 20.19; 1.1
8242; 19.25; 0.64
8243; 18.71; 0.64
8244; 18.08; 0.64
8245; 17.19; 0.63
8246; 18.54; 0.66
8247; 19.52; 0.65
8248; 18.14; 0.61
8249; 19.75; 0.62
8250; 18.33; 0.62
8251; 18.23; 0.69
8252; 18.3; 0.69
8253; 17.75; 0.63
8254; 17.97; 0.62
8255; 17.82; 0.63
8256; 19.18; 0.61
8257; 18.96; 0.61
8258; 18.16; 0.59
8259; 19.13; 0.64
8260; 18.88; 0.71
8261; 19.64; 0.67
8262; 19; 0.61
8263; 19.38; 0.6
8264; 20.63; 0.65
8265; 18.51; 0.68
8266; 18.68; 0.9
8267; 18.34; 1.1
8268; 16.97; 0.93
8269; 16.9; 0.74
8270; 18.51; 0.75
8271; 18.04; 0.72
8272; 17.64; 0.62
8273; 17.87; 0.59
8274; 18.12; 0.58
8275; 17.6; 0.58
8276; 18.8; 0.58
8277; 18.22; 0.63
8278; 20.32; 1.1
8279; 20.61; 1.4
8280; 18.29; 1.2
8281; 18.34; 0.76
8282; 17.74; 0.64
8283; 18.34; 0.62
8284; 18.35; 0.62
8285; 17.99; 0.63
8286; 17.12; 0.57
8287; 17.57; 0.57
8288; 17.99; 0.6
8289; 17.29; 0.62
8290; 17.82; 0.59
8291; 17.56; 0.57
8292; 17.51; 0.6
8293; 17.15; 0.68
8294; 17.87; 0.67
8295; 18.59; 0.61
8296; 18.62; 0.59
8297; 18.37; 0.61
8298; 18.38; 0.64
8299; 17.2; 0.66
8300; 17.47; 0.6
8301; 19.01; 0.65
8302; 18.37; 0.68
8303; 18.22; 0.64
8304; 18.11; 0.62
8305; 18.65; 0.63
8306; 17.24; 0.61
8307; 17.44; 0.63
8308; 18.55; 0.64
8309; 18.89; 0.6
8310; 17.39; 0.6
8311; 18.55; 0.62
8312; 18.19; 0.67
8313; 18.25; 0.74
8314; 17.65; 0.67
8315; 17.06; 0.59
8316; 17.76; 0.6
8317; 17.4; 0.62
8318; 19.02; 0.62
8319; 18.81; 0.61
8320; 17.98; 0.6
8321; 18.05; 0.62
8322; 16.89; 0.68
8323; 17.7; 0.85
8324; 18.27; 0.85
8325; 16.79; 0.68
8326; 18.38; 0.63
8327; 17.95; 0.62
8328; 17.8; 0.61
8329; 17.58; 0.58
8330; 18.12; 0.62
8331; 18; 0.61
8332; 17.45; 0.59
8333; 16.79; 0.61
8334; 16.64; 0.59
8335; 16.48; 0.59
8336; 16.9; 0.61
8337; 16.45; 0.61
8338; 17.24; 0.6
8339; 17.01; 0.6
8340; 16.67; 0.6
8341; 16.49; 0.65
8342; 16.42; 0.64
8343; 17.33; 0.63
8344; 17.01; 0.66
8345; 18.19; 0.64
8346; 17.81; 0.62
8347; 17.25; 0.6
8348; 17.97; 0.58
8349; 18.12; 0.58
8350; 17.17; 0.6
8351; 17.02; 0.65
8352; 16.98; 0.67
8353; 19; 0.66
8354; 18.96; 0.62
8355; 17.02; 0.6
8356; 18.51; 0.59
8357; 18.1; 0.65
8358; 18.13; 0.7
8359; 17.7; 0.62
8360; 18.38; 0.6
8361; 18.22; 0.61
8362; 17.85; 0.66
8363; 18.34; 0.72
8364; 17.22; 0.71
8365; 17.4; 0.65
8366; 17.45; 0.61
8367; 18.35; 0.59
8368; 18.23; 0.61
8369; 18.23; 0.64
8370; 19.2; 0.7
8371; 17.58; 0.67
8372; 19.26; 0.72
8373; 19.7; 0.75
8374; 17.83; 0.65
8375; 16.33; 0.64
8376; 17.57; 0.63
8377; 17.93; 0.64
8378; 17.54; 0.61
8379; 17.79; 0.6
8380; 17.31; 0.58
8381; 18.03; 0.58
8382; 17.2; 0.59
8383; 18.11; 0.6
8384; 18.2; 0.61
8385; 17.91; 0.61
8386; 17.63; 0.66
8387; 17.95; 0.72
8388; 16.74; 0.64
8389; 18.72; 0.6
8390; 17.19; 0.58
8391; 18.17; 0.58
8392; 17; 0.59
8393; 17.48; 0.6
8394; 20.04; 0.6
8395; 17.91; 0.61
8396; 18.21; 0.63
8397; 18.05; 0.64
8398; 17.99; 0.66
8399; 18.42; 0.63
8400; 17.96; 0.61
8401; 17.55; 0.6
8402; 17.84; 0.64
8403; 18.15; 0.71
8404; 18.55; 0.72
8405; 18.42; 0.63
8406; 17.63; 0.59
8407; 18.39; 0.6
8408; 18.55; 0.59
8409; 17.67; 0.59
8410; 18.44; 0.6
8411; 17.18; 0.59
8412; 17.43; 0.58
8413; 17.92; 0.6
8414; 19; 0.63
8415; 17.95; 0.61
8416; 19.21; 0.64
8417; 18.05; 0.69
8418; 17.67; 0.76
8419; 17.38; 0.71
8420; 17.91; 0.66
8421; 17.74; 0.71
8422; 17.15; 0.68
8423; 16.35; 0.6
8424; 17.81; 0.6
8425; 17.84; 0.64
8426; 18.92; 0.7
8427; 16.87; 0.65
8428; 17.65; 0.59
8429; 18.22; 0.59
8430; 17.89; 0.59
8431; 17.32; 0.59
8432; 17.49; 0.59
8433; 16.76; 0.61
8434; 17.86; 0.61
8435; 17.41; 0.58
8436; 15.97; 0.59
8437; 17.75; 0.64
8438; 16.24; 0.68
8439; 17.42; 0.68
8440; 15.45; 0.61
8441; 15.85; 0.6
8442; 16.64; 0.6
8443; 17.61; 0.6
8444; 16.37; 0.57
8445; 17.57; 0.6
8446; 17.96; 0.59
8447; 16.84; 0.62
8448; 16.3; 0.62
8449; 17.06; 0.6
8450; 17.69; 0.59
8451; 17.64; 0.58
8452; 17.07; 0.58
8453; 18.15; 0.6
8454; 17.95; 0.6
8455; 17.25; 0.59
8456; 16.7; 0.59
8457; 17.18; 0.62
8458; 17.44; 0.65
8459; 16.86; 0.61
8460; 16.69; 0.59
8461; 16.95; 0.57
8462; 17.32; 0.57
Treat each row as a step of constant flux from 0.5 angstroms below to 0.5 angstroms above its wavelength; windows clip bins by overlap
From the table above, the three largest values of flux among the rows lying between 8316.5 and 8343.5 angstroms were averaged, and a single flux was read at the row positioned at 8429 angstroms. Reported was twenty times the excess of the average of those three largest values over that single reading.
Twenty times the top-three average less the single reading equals 10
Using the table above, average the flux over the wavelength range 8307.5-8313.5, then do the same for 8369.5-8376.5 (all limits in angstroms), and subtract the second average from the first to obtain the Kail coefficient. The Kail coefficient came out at 0.1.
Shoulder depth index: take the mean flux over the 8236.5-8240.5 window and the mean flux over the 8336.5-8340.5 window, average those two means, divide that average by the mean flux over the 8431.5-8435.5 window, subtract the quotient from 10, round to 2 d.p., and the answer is 8.94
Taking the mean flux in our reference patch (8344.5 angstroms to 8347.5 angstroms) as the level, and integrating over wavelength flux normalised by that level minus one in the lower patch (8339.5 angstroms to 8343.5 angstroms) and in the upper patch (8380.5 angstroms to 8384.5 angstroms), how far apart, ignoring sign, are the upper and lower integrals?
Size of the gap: 0.26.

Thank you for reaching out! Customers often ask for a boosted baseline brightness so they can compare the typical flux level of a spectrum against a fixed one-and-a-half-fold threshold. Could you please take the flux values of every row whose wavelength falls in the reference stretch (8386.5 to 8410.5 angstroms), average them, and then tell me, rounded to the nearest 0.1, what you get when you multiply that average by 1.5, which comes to 27.1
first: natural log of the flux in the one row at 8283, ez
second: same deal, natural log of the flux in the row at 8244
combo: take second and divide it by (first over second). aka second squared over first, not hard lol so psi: 2.88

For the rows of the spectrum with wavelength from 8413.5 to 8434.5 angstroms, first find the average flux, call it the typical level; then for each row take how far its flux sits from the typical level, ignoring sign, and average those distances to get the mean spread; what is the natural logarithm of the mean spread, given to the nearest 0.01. -0.69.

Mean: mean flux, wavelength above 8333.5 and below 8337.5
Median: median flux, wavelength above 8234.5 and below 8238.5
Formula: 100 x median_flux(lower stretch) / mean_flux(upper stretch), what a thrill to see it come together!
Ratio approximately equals 116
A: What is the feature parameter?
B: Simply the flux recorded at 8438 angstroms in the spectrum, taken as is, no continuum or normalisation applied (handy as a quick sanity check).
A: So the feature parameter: 16.24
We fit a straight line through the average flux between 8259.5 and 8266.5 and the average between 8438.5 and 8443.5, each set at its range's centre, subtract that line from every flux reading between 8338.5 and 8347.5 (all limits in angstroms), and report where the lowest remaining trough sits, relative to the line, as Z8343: 8342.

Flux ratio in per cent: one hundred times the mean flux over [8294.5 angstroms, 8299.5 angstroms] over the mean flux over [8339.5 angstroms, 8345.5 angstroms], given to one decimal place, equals 107.1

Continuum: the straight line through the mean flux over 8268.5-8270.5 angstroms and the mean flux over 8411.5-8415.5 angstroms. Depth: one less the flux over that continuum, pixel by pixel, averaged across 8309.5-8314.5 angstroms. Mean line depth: -0.011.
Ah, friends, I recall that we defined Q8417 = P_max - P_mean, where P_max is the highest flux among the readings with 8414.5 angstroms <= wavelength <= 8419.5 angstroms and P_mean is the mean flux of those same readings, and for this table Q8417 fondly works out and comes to 1.2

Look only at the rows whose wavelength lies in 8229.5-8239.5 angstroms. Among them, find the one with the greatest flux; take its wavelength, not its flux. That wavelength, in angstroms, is 8238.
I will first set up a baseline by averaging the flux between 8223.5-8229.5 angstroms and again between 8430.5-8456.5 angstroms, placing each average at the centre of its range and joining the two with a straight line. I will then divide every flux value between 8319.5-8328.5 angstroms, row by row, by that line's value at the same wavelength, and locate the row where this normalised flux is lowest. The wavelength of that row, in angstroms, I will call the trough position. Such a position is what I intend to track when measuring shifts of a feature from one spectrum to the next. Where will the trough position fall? 8325 angstroms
